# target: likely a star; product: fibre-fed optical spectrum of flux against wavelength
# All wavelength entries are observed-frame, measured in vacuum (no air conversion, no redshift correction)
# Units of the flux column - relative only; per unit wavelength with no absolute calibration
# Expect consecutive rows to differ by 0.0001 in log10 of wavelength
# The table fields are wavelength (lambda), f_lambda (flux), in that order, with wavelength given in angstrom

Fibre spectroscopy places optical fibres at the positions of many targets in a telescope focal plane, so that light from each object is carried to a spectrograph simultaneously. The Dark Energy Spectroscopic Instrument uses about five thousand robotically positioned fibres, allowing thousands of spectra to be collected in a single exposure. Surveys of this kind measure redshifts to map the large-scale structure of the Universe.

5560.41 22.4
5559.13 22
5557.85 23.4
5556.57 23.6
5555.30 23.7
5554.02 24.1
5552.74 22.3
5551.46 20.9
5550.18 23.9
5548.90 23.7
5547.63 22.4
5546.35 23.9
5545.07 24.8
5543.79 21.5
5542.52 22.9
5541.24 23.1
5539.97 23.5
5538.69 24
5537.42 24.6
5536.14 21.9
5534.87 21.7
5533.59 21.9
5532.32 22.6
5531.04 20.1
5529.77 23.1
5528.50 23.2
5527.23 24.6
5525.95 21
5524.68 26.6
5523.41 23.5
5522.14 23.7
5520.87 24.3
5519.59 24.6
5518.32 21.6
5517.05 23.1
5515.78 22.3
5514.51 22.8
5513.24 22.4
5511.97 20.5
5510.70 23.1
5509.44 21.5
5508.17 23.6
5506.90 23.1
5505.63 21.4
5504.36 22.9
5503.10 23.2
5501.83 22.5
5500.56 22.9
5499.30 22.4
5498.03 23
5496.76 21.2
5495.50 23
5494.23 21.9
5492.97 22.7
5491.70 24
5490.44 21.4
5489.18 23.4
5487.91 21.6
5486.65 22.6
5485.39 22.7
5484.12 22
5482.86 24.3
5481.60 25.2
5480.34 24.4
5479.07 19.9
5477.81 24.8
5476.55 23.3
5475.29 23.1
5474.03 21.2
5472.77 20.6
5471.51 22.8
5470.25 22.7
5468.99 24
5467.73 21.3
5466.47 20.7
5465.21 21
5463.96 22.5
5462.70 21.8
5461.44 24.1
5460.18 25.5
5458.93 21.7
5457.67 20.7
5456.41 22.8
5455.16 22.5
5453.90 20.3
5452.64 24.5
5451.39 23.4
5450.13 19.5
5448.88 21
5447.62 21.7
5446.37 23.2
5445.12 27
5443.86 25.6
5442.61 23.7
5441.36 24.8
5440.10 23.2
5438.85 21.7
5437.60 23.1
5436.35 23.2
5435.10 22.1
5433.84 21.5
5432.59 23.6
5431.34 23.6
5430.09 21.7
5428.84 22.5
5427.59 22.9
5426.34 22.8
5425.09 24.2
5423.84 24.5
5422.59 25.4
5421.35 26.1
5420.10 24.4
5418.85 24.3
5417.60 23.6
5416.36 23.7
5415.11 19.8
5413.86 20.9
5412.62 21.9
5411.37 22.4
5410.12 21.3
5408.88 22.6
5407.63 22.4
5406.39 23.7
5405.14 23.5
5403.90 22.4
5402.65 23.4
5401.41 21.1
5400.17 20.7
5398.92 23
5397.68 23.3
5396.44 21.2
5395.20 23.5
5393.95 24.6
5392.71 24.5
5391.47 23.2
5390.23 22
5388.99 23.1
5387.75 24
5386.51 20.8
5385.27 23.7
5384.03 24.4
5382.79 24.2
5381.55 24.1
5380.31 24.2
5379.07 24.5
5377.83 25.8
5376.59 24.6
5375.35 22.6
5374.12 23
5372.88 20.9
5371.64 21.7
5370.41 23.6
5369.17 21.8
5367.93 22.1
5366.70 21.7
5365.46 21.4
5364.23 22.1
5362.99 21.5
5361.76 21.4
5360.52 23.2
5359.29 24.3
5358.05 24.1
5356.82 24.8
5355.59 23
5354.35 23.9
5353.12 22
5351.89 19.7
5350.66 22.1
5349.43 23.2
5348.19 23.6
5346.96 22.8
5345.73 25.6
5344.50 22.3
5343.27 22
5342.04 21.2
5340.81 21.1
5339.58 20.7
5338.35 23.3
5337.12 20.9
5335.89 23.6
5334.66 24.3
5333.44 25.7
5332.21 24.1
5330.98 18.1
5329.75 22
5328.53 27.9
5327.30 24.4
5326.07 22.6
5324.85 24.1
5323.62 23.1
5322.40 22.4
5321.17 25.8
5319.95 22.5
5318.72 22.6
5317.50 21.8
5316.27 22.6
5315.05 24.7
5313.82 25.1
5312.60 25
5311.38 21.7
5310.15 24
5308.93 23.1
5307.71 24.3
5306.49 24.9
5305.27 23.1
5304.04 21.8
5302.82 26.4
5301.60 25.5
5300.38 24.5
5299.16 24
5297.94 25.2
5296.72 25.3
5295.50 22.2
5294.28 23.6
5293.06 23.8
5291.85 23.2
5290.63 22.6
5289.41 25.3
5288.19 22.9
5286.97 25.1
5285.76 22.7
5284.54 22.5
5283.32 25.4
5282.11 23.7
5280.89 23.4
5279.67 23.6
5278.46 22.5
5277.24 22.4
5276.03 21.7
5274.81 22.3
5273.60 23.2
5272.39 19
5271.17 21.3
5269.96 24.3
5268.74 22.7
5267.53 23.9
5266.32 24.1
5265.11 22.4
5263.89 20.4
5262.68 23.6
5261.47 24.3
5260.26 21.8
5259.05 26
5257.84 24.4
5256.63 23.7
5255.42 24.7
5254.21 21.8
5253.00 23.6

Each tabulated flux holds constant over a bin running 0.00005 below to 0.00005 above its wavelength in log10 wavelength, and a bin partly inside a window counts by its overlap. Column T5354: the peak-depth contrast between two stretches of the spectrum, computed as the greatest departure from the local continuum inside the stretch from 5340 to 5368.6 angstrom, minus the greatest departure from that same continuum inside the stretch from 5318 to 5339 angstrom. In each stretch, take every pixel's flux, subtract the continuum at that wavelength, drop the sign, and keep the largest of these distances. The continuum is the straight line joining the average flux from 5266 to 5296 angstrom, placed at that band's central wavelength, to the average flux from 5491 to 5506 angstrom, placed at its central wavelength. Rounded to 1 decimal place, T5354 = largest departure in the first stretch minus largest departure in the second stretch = -1.7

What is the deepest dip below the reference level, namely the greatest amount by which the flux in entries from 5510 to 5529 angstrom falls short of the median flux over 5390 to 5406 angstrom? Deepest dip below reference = 2.7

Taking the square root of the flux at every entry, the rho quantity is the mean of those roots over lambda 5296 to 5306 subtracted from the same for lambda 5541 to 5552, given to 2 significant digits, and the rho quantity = -0.15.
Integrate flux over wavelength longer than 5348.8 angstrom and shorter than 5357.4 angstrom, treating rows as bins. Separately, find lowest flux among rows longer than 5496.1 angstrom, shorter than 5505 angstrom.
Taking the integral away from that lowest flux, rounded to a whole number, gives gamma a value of -174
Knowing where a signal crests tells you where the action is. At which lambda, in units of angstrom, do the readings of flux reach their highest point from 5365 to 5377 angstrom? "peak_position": 5376.59 angstrom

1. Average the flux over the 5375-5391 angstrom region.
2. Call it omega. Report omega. 23.7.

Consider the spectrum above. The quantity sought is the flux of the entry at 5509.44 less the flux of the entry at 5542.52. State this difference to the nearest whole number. -1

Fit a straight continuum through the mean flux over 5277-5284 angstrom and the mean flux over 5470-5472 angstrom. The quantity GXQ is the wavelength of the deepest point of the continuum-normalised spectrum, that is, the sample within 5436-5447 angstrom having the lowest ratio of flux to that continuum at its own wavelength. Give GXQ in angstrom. 5438.85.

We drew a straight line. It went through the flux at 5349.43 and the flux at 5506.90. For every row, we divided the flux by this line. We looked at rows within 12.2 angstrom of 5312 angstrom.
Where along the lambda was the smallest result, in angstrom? 5311.38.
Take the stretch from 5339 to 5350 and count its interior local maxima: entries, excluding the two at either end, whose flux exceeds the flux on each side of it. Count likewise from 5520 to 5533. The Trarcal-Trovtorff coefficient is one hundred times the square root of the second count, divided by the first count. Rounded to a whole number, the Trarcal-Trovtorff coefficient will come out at 71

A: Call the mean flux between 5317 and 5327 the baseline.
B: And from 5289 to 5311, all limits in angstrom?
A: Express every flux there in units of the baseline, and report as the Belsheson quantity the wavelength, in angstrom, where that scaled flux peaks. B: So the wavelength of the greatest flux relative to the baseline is 5302.82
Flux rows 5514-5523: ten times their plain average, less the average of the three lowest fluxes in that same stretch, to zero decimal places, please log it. 210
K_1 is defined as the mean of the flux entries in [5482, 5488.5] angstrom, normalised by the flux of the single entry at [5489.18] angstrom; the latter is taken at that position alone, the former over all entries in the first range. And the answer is 0.97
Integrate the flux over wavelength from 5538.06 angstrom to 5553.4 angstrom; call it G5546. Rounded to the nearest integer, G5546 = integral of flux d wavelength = 354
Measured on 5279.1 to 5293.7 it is 346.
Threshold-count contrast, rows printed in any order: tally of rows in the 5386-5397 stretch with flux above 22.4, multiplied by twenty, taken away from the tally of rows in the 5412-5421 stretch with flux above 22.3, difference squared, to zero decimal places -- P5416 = 13456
